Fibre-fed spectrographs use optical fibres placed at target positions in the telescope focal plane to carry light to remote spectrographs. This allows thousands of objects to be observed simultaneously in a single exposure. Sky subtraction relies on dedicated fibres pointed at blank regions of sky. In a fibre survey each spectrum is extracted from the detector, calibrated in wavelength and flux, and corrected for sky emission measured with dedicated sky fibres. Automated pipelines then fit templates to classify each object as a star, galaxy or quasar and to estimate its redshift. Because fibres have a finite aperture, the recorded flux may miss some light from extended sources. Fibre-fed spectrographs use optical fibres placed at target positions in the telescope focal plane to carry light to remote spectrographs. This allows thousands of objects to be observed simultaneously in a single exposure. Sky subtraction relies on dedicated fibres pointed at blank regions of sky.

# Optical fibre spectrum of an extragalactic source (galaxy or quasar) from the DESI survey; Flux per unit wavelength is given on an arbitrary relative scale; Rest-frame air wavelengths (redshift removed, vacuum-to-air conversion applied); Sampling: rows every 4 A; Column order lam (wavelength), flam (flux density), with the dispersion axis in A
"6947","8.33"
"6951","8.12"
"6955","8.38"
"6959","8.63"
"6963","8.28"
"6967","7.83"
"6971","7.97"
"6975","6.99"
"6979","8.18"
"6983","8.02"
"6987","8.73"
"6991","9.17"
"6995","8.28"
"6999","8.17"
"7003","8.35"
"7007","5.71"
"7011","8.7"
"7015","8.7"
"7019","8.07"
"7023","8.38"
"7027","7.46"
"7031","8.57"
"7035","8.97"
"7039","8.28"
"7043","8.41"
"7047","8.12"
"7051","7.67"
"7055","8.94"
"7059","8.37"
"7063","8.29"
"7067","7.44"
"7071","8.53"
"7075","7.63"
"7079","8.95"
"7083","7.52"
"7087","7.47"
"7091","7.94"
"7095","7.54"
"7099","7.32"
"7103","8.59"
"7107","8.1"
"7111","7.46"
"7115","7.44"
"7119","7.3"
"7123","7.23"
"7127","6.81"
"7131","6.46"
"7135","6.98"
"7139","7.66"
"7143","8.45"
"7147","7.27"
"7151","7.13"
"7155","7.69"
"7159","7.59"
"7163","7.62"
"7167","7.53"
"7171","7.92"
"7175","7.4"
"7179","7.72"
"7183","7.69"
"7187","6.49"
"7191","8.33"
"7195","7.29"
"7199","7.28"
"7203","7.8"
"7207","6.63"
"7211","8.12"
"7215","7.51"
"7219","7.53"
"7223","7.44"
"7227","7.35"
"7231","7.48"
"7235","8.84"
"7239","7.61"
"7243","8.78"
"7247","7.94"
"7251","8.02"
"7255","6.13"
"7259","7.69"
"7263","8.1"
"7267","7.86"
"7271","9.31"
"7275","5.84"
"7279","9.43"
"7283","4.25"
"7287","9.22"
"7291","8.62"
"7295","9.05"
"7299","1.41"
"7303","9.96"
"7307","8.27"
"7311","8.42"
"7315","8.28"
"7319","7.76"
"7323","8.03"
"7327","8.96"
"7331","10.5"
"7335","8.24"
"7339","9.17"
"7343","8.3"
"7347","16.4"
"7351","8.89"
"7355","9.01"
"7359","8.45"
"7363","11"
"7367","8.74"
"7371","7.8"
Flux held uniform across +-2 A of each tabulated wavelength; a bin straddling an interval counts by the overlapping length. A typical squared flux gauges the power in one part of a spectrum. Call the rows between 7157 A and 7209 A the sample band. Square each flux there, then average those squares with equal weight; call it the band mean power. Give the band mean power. 56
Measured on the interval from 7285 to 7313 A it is 69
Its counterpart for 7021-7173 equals 61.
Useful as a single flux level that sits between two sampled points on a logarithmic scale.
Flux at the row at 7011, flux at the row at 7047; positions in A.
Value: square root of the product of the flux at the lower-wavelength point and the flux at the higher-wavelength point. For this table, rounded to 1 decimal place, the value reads 8.4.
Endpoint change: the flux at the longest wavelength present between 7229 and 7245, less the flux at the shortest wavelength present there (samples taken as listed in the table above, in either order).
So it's 1.3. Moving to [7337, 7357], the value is -0.2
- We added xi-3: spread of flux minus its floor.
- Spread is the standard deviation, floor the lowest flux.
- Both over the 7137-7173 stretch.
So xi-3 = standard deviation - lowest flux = -6.8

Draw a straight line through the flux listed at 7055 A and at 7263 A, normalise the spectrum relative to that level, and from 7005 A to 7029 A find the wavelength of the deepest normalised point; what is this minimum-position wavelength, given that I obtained 7007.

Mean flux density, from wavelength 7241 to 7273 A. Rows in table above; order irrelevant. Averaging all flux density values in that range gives 7.98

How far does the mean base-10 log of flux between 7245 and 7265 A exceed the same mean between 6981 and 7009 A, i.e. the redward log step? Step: -0.03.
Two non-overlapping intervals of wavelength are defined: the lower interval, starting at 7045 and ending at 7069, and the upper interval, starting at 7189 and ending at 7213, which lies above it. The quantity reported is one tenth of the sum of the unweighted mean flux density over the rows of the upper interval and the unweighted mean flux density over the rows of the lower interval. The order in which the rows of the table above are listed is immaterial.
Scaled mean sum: 1.57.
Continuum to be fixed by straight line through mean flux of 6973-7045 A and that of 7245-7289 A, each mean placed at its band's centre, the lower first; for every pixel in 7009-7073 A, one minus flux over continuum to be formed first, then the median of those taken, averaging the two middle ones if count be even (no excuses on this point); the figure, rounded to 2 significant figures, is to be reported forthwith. -0.033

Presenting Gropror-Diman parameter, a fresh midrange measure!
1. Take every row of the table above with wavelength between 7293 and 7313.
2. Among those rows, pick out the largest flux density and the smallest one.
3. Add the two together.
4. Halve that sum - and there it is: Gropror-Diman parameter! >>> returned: 5.7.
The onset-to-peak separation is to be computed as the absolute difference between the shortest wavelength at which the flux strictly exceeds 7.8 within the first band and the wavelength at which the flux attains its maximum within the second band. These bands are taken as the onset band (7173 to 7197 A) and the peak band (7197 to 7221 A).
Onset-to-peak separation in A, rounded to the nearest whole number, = 20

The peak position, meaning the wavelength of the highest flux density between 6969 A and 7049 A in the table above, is 6991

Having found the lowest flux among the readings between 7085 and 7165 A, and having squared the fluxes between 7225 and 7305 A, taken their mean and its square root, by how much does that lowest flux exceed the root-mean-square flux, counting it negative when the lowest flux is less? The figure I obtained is -1.4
